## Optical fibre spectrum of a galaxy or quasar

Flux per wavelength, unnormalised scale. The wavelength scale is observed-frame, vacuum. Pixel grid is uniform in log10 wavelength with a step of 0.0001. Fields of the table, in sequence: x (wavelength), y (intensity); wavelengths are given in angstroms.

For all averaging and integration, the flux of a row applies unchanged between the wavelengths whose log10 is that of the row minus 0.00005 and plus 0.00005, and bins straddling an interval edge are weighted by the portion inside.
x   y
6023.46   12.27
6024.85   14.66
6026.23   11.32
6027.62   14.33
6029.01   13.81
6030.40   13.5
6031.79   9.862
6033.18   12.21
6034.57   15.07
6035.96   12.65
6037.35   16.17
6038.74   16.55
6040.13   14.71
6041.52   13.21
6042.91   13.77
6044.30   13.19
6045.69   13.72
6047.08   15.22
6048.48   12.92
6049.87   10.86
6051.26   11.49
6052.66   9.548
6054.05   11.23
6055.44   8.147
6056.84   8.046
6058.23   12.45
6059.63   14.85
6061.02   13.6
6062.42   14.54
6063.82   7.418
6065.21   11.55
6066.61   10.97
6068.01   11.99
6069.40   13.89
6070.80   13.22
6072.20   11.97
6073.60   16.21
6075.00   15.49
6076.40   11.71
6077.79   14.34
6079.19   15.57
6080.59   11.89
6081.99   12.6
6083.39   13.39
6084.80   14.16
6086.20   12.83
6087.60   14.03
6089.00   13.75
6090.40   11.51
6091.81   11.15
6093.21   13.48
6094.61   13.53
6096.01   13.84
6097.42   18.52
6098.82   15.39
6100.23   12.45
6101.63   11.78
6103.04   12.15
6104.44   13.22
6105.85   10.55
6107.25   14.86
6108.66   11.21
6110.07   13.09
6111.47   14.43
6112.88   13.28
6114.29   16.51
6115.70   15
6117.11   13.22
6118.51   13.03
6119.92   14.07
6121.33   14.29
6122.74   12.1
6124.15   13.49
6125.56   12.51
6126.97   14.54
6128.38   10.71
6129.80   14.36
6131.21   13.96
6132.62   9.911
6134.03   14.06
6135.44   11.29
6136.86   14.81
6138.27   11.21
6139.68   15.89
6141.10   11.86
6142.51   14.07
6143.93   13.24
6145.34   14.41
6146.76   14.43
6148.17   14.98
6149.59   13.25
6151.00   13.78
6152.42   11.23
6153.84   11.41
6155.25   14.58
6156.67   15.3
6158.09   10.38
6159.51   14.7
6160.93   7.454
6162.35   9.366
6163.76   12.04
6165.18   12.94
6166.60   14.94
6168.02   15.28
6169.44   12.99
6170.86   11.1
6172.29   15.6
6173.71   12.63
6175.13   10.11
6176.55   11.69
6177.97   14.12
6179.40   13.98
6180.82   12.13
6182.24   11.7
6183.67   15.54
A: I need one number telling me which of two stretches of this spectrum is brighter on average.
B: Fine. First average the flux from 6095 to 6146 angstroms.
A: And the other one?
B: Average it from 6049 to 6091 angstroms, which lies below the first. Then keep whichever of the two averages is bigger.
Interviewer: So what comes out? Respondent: 13.4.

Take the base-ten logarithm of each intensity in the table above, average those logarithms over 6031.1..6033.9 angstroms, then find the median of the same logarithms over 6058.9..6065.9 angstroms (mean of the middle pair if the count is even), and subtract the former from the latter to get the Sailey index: 0.093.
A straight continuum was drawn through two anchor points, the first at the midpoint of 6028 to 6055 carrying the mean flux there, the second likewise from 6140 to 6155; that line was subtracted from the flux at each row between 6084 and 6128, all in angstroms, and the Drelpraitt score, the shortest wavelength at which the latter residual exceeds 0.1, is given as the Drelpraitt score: 6084.80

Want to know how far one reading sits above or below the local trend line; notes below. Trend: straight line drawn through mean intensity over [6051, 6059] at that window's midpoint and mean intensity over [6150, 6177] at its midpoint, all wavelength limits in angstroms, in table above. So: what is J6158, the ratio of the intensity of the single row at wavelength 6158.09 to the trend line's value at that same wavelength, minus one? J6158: -0.16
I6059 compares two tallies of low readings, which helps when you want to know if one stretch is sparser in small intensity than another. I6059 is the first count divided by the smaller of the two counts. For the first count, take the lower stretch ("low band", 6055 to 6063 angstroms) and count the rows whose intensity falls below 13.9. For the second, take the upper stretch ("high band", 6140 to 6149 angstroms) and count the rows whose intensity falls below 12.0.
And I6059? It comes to 4.0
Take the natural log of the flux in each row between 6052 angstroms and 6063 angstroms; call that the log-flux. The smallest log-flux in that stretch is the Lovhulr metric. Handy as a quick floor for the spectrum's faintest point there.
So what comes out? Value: 2.09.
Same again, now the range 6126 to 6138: 2.29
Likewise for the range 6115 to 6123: 2.49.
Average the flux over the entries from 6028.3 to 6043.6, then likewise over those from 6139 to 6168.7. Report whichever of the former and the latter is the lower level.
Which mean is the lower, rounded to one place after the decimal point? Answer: 13.1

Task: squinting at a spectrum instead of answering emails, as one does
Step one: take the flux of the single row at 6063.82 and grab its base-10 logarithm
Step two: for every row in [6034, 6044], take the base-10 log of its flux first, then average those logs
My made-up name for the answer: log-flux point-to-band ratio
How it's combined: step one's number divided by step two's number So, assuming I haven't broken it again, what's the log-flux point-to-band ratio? 0.75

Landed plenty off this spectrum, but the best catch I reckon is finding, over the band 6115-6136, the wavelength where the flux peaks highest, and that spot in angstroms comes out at 6115.70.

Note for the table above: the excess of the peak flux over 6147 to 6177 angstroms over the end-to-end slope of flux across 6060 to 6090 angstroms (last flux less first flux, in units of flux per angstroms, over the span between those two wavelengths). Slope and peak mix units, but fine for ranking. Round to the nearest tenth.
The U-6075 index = 15.6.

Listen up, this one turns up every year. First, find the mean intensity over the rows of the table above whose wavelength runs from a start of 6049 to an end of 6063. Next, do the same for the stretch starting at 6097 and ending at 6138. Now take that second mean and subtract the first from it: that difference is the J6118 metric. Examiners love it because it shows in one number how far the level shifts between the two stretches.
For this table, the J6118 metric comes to 1.9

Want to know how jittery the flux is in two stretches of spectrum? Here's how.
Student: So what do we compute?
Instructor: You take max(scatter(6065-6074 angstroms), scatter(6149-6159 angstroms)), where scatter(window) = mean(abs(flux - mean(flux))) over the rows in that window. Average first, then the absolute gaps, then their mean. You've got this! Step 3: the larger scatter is 1.6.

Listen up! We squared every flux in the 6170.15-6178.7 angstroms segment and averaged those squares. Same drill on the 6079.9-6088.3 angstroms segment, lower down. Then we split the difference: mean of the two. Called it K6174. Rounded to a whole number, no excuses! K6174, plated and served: 167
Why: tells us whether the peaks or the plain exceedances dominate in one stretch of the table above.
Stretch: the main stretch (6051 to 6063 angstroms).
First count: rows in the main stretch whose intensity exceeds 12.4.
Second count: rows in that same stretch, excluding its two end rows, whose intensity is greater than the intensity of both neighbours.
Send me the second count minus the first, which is -2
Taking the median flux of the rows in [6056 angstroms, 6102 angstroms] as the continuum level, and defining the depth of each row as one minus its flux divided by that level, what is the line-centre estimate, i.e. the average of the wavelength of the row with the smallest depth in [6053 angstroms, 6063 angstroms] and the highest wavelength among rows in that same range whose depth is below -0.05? 6061.0 angstroms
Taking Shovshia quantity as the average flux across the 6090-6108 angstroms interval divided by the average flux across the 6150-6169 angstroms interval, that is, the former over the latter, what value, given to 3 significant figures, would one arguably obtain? 1.06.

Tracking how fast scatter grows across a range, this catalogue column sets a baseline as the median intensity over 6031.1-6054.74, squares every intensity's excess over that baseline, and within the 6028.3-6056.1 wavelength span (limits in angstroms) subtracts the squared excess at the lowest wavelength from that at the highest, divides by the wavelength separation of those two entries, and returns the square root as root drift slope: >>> 1.0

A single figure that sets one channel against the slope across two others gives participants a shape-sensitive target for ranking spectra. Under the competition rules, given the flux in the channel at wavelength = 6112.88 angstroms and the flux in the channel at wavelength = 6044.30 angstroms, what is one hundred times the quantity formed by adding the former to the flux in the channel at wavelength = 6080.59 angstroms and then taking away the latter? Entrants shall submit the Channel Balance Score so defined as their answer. 1198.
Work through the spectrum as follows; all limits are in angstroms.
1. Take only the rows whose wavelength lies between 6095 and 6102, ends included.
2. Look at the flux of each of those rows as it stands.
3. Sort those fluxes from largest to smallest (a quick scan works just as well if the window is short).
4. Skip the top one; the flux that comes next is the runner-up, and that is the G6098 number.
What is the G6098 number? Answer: 15.39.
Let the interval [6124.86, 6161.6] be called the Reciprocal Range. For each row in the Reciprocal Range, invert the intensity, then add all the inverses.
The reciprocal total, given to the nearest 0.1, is 2.1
